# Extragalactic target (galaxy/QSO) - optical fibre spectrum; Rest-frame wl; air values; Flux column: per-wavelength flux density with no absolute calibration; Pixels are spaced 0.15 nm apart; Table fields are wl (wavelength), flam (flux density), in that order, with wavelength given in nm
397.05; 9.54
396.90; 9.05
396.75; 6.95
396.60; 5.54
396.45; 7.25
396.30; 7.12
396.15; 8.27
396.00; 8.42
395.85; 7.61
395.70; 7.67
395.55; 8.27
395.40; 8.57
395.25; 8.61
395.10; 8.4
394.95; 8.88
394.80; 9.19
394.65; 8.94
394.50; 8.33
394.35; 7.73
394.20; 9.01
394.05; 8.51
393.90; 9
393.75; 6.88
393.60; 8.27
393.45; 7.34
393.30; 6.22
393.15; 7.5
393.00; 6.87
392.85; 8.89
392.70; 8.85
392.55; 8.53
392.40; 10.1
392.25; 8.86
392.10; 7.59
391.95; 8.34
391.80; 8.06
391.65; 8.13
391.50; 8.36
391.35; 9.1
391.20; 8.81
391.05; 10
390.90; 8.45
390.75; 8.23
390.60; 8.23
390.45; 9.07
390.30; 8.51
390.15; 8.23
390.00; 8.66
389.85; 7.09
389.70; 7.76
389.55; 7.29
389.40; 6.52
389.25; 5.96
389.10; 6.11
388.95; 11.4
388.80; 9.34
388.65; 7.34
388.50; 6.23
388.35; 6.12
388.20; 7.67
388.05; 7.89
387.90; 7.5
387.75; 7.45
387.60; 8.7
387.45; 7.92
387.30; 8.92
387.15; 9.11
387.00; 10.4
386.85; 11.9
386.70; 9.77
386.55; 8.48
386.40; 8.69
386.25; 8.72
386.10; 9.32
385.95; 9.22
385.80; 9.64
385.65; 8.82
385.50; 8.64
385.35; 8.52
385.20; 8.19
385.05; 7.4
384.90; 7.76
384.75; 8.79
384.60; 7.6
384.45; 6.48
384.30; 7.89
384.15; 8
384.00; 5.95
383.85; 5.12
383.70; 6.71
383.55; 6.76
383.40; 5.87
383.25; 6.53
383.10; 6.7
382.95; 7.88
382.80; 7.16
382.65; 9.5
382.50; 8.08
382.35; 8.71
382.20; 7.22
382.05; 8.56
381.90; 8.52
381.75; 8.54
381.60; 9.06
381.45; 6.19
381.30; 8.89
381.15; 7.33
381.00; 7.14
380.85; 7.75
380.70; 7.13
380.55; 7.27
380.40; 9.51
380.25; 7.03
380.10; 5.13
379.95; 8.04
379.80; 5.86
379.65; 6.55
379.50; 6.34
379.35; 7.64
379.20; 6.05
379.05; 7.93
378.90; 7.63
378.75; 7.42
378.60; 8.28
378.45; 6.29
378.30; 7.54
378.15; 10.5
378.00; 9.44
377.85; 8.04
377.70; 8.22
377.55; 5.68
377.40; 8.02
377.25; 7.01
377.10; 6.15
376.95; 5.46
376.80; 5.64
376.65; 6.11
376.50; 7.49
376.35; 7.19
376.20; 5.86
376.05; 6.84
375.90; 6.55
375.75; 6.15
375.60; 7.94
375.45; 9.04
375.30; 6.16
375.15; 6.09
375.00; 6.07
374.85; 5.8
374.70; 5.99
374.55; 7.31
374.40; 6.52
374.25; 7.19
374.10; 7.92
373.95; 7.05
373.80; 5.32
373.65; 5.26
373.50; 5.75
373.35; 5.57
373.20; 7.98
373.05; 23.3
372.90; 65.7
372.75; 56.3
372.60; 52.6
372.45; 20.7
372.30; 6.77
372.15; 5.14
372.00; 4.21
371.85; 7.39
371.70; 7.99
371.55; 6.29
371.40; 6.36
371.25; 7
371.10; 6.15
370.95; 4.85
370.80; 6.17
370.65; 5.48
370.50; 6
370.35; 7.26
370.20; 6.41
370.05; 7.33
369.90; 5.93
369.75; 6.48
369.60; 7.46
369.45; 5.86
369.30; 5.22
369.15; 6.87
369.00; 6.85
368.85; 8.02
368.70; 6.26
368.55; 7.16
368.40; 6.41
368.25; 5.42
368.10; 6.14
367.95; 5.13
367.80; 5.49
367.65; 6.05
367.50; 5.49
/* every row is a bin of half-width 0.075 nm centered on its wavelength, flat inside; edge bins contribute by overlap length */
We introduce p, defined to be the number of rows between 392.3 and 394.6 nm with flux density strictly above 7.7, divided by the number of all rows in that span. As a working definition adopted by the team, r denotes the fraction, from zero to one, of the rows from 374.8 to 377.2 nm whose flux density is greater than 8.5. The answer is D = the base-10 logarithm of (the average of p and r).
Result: -0.438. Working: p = 0.67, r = 0.1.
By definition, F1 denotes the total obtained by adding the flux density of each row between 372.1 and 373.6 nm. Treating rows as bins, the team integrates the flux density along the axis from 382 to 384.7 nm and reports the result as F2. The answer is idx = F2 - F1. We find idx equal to -230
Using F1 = 250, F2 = 20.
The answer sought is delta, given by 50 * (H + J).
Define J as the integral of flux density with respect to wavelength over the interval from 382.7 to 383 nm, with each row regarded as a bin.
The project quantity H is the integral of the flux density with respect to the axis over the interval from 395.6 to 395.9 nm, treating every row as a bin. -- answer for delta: 230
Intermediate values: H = 2.31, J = 2.3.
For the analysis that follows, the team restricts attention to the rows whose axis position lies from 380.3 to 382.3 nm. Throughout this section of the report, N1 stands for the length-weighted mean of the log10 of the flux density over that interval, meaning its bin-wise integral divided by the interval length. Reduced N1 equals 0.90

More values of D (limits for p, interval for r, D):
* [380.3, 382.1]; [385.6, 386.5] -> -0.101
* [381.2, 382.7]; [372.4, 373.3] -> -0.088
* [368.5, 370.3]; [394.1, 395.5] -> -0.426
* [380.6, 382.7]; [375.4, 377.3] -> -0.444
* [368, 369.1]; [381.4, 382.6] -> -0.416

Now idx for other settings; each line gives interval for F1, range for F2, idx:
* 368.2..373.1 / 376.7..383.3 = -348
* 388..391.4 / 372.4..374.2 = -145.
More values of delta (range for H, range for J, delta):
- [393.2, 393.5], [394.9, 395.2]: 231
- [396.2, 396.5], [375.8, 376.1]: 209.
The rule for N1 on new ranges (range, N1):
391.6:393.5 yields 0.91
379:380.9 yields 0.84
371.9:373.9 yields 1.07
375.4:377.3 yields 0.82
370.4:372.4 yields 0.79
